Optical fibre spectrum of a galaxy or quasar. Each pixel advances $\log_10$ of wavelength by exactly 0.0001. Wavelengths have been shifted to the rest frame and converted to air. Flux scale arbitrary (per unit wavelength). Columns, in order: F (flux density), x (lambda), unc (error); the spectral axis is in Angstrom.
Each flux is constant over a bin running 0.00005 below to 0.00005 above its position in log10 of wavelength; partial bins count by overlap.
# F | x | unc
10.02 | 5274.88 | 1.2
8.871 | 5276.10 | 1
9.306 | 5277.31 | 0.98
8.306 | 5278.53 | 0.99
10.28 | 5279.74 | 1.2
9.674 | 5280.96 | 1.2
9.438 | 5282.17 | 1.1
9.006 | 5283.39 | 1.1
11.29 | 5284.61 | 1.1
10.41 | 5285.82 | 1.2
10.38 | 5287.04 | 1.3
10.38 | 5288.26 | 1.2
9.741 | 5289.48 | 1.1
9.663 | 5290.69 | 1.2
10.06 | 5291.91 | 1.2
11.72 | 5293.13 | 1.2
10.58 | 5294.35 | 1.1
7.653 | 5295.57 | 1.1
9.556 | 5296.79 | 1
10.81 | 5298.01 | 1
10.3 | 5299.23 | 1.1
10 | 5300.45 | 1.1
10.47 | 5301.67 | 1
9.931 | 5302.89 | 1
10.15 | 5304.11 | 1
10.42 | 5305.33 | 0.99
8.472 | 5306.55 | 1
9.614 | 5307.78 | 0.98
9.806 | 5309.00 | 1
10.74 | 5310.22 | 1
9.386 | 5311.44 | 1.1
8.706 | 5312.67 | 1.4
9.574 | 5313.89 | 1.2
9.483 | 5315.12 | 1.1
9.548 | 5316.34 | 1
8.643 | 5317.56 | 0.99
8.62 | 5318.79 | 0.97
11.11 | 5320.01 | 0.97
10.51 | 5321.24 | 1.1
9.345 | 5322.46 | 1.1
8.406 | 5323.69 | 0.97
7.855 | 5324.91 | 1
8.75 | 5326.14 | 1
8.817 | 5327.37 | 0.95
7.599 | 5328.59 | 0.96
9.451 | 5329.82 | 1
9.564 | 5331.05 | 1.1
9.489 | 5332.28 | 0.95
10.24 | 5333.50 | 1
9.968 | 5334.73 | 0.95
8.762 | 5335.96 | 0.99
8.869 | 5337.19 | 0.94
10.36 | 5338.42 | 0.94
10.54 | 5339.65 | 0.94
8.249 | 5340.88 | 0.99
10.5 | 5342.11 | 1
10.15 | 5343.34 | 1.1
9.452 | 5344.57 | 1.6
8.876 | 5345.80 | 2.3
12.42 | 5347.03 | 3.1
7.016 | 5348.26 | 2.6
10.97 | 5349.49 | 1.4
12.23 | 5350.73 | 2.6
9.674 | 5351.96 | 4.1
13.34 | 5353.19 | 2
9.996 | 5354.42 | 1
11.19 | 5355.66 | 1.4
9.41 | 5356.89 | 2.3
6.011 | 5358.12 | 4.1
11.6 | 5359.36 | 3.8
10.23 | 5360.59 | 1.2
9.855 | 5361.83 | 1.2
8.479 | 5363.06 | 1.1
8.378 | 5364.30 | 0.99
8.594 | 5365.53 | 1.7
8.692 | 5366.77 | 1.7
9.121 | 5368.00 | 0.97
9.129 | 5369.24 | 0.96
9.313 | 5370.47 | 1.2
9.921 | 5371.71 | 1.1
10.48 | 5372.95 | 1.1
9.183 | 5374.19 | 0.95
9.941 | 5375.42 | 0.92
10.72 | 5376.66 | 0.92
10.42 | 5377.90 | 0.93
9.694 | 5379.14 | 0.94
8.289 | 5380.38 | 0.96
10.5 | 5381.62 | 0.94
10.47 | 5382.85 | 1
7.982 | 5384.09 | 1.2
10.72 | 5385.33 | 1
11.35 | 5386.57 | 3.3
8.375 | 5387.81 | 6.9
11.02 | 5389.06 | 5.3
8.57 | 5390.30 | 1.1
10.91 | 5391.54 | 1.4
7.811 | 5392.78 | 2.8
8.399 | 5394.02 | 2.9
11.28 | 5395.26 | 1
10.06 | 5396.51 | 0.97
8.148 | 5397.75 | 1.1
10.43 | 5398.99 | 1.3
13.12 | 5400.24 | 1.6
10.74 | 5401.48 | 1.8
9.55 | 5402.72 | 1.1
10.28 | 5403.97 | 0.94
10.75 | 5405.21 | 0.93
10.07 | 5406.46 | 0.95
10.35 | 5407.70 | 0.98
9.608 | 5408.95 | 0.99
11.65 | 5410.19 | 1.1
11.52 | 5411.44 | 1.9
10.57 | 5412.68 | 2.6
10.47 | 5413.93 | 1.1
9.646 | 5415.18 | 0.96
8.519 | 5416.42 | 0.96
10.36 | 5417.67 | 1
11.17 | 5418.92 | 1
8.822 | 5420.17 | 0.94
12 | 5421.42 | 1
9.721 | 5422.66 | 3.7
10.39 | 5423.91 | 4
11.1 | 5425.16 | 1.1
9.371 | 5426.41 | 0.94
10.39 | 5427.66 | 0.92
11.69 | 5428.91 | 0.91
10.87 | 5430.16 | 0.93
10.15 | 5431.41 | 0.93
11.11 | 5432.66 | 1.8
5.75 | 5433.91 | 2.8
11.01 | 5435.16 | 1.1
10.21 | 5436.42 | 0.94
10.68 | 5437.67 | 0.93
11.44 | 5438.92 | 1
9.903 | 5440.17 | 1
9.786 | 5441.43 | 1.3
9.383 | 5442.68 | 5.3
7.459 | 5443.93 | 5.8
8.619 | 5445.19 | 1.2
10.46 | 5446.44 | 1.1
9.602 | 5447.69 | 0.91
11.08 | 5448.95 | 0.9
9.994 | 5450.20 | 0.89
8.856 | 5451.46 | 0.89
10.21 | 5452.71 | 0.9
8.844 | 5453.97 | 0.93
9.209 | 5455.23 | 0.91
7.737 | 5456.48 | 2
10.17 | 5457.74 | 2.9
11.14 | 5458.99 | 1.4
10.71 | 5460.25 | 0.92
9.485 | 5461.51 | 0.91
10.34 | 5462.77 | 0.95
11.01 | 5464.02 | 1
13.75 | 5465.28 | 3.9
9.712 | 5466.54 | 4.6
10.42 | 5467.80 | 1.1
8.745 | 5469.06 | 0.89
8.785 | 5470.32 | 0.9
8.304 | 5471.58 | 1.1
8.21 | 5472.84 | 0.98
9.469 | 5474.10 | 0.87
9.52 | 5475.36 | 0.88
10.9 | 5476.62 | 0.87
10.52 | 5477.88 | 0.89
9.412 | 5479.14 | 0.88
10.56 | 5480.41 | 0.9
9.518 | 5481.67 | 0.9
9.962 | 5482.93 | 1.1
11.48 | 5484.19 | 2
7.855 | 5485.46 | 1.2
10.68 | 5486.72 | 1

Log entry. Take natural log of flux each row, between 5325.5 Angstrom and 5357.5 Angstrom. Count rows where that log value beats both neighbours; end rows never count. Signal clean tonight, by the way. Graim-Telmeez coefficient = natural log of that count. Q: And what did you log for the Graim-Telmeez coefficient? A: 2.2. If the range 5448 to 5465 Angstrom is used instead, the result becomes 1.1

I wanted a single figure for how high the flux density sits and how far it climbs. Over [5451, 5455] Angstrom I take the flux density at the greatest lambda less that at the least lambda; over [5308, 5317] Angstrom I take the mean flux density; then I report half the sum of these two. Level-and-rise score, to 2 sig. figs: 4.8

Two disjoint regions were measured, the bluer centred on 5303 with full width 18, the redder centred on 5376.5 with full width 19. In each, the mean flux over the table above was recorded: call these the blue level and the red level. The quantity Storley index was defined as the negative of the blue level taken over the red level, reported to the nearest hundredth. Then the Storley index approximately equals -1.01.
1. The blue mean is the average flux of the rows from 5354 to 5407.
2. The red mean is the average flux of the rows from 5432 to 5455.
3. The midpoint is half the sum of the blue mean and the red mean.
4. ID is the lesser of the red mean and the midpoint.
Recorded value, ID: 9.7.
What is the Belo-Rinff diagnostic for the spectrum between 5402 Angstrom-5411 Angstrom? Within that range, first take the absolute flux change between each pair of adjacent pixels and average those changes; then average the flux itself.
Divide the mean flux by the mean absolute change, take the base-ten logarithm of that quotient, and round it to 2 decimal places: 1.10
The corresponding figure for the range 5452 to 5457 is 0.93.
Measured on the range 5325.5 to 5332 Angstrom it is 1.04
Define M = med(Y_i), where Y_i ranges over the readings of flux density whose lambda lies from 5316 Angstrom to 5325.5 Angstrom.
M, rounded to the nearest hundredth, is 8.99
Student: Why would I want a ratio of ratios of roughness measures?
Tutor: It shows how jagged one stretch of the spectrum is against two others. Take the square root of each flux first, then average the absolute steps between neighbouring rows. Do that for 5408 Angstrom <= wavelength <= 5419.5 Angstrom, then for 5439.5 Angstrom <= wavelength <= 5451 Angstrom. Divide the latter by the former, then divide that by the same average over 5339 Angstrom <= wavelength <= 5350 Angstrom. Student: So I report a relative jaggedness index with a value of 3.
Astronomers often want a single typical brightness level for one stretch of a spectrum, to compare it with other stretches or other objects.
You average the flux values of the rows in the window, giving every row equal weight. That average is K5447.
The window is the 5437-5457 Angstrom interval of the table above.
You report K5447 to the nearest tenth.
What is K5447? 9.6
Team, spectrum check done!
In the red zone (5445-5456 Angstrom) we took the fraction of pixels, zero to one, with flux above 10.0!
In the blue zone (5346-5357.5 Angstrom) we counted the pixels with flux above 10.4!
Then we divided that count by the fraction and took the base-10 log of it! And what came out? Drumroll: 1.2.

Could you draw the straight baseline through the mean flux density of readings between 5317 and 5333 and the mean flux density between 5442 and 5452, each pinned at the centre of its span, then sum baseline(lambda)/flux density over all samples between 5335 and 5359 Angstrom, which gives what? 18.2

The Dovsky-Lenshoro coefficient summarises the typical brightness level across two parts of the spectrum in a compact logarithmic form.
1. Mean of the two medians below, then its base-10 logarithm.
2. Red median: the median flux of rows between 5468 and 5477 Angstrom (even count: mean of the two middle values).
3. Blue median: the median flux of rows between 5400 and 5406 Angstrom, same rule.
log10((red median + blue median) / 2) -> 0.99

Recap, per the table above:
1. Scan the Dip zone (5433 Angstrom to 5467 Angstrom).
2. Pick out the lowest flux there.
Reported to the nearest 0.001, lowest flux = 5.750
